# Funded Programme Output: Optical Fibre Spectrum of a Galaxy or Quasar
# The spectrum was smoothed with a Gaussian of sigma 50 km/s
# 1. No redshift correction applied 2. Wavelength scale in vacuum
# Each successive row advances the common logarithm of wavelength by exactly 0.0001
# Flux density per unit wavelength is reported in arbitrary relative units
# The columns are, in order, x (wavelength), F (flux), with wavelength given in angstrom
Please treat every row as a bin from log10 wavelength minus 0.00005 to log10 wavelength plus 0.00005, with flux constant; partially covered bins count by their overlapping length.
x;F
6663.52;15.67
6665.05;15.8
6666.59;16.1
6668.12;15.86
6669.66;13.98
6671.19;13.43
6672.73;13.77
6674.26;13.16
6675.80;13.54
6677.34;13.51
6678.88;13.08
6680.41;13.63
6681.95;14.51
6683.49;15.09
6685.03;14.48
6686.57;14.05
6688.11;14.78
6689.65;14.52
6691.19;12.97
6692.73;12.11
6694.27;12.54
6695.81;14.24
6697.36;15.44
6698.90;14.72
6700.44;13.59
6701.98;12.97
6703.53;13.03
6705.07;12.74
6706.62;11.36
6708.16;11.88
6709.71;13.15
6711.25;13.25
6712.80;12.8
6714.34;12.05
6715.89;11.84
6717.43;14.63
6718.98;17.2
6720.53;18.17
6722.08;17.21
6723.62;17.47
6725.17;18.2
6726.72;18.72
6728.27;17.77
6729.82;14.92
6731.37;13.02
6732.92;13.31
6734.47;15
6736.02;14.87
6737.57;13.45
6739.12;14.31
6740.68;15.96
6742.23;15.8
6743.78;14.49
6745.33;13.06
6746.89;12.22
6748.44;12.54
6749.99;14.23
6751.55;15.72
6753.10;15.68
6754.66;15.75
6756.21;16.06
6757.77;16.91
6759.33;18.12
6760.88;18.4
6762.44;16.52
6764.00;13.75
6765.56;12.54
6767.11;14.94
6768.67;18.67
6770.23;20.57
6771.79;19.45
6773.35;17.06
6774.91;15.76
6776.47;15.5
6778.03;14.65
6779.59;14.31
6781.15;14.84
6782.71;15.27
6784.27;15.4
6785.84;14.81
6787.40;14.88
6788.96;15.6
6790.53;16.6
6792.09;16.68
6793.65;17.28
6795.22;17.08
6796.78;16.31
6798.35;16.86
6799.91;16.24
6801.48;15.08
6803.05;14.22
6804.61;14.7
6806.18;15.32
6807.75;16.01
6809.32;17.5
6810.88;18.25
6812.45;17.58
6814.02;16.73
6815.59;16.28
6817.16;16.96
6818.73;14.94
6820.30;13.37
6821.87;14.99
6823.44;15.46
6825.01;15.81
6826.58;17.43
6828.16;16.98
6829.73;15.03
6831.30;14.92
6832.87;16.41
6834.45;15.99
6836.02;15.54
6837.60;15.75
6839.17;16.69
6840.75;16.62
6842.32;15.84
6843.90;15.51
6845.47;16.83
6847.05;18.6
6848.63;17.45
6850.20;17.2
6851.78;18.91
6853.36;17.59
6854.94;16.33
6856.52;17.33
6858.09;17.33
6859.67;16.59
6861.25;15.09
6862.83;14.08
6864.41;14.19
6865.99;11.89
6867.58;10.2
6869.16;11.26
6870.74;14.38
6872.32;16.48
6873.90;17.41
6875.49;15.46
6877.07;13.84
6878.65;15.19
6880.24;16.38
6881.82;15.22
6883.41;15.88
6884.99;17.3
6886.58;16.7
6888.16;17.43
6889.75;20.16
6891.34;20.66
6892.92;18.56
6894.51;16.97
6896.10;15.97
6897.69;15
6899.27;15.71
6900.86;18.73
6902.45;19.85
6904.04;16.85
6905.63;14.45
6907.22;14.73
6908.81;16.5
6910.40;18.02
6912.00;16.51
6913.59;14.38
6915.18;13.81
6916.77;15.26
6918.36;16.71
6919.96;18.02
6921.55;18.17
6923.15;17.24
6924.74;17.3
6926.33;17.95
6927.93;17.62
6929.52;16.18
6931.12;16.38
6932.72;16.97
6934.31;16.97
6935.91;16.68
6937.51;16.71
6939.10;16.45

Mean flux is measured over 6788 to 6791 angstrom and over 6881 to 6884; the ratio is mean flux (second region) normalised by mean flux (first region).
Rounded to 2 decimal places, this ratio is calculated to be 0.97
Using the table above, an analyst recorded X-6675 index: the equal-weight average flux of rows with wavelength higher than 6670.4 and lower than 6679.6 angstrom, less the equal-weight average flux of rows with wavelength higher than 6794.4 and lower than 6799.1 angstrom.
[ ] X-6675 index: -3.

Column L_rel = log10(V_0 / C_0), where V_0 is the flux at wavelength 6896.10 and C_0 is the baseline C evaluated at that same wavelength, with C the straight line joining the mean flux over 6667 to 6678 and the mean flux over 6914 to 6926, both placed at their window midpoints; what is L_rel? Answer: -0.011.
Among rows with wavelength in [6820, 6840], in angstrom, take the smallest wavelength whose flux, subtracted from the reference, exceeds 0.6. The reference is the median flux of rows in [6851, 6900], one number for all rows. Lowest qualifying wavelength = 6820.30 angstrom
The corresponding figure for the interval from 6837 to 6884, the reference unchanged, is 6843.90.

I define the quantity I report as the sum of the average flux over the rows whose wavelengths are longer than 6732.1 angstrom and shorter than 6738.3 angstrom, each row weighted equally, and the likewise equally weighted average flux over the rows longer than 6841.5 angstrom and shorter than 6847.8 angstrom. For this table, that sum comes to 30.9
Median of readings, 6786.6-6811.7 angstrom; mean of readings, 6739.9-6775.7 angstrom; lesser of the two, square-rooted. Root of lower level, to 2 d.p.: 3.98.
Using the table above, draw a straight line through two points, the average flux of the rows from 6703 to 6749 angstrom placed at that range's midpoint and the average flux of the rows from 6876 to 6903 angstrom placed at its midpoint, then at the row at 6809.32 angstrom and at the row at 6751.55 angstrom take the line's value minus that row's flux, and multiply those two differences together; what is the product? 1.4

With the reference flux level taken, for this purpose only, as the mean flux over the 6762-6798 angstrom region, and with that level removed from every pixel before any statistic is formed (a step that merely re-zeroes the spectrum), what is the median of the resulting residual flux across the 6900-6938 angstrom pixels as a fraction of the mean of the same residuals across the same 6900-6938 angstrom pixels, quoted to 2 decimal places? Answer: 1.04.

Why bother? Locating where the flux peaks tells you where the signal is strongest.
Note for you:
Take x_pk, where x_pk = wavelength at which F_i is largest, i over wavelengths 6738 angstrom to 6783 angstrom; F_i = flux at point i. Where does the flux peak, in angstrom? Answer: 6770.23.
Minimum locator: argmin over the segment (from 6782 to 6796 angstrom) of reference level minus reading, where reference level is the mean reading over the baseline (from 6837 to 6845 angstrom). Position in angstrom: 6793.65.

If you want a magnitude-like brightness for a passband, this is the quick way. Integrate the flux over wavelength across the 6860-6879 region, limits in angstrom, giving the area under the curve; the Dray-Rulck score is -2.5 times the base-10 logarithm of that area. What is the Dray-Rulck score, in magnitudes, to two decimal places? -6.07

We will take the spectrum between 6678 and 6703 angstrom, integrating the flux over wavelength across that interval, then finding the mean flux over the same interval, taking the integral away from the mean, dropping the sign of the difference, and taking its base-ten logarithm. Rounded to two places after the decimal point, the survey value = 2.52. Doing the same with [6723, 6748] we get 2.56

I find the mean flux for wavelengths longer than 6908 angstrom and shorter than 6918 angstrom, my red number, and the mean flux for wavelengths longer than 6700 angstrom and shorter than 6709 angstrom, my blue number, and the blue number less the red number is -3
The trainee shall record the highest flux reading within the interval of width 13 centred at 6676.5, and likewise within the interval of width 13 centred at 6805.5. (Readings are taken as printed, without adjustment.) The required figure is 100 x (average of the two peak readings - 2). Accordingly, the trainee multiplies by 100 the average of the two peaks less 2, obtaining 1438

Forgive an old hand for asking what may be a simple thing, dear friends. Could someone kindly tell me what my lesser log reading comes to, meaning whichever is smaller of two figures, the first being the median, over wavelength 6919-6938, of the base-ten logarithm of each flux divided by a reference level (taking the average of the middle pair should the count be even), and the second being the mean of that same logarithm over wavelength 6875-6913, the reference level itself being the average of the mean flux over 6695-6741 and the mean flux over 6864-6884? 0.060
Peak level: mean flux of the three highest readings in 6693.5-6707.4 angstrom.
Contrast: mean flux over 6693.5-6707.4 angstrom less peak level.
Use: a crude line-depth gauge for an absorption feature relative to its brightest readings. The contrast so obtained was -1.40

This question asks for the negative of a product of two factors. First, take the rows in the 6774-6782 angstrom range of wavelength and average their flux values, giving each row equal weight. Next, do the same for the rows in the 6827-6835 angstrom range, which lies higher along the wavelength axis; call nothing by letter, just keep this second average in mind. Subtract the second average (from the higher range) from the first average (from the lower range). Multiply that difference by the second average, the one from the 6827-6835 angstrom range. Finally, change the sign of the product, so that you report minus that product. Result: 14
